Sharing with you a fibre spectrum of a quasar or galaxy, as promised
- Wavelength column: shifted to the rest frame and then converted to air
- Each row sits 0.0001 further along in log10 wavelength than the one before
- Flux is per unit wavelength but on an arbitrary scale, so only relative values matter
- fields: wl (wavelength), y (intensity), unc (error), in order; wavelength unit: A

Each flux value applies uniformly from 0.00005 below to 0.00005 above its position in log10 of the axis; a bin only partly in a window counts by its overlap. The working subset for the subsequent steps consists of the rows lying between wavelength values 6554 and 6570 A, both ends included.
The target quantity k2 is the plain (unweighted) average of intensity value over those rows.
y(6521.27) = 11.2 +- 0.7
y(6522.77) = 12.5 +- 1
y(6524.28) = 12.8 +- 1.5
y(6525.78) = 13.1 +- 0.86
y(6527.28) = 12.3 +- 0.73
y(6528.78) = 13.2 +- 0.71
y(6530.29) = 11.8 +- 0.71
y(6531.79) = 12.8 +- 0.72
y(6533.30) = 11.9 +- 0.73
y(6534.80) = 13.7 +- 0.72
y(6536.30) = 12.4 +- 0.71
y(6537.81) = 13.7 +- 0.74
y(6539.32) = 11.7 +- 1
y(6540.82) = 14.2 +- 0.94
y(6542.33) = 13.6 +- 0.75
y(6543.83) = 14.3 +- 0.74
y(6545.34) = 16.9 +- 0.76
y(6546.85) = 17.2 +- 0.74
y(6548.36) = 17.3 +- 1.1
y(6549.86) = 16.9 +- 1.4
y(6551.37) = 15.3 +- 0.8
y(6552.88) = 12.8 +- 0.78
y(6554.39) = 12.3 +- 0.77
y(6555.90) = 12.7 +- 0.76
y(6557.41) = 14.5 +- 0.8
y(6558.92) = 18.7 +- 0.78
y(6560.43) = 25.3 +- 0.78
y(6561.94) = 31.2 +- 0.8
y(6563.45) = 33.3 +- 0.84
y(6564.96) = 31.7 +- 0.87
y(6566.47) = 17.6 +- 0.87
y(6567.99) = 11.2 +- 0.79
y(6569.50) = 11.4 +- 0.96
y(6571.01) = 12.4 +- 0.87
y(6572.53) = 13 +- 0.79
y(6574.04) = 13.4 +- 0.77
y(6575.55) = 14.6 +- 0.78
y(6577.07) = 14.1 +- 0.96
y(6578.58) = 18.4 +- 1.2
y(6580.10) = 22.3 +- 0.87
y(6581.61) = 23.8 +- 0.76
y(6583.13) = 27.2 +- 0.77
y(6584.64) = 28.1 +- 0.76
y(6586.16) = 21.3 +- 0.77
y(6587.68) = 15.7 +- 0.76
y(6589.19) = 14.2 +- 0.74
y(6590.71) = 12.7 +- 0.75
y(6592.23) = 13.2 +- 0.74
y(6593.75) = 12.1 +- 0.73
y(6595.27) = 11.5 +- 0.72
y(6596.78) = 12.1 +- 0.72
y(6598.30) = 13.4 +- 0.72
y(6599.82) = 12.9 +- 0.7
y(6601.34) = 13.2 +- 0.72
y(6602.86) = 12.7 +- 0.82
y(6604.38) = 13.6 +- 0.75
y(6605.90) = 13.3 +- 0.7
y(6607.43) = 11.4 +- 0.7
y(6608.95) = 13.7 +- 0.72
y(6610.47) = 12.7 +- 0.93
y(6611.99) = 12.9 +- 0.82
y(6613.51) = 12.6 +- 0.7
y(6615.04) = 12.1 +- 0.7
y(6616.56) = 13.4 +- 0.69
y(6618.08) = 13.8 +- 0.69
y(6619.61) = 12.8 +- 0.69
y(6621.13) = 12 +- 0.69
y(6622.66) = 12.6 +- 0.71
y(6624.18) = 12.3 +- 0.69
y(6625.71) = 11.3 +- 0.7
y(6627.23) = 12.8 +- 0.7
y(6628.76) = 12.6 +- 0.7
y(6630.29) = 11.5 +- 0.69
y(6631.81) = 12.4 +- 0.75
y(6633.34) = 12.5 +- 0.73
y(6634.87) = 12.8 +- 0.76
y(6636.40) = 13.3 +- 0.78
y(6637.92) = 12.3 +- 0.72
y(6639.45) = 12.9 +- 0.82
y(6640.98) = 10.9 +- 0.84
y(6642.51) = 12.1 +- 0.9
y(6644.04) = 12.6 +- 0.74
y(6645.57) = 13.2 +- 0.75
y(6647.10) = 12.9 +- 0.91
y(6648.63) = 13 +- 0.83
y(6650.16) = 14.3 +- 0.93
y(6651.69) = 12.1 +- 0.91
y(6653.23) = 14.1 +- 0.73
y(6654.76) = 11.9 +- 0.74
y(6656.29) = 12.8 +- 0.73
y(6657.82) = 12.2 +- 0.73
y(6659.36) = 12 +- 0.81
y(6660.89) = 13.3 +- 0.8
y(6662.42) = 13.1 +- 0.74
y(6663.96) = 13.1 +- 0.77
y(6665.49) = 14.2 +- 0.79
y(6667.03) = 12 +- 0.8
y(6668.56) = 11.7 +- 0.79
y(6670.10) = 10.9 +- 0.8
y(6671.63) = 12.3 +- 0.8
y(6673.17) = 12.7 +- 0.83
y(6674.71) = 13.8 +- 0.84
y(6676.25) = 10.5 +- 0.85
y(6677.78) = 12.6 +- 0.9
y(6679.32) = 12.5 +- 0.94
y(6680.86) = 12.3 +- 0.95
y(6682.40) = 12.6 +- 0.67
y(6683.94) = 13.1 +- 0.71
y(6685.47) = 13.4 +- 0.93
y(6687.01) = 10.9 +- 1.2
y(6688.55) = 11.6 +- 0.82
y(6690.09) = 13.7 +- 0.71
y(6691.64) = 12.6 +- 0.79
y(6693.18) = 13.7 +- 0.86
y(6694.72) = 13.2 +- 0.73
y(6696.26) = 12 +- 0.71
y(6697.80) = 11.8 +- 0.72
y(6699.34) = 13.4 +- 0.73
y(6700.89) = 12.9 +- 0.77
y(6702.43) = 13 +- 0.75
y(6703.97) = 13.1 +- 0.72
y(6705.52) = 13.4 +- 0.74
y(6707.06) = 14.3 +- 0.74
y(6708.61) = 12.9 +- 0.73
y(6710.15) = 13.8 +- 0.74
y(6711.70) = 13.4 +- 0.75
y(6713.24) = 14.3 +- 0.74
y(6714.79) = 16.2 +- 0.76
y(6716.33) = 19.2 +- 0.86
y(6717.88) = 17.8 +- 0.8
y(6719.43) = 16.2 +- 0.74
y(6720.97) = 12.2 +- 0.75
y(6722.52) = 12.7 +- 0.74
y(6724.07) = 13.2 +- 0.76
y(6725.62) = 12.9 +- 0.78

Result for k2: 20.0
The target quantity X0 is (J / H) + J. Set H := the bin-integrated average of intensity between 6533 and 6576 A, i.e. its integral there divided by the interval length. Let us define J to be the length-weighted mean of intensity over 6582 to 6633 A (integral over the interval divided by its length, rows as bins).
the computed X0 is 14.8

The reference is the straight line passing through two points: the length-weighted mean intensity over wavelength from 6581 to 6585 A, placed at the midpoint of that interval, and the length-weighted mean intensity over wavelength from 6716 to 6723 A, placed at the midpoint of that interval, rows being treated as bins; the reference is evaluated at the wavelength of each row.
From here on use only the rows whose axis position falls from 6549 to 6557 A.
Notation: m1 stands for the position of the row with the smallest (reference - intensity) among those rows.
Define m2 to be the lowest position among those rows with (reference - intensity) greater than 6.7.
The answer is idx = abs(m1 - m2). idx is 0.0 A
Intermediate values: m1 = 6549.86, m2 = 6549.86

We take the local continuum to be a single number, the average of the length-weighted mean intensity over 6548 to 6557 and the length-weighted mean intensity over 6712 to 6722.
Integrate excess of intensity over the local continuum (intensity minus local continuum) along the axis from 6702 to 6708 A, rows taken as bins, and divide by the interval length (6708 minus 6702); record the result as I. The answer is -1.65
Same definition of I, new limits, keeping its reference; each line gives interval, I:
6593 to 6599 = -2.85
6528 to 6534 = -2.68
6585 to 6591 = 1.92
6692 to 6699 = -2.40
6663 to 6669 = -2.29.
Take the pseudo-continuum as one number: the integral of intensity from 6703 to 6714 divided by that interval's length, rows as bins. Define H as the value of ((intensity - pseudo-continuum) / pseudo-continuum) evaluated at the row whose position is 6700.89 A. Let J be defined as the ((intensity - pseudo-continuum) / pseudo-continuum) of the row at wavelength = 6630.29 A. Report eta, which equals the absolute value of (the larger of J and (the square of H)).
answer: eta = 0.0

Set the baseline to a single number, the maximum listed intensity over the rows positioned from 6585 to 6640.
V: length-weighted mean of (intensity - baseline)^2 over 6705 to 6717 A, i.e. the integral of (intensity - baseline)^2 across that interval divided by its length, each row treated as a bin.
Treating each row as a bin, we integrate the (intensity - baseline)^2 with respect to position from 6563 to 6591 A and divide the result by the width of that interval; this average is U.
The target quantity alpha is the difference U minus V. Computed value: 5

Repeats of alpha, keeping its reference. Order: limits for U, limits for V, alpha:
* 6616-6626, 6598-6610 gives 6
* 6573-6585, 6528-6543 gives -39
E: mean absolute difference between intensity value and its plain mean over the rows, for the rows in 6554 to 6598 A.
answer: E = 5.80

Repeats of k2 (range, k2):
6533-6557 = 14.2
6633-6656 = 12.7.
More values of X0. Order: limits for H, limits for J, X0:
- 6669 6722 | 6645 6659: 13.9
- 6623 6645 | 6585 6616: 14.7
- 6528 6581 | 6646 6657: 13.8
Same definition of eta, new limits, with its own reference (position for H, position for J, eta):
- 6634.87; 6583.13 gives 1.0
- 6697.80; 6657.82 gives 0.0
